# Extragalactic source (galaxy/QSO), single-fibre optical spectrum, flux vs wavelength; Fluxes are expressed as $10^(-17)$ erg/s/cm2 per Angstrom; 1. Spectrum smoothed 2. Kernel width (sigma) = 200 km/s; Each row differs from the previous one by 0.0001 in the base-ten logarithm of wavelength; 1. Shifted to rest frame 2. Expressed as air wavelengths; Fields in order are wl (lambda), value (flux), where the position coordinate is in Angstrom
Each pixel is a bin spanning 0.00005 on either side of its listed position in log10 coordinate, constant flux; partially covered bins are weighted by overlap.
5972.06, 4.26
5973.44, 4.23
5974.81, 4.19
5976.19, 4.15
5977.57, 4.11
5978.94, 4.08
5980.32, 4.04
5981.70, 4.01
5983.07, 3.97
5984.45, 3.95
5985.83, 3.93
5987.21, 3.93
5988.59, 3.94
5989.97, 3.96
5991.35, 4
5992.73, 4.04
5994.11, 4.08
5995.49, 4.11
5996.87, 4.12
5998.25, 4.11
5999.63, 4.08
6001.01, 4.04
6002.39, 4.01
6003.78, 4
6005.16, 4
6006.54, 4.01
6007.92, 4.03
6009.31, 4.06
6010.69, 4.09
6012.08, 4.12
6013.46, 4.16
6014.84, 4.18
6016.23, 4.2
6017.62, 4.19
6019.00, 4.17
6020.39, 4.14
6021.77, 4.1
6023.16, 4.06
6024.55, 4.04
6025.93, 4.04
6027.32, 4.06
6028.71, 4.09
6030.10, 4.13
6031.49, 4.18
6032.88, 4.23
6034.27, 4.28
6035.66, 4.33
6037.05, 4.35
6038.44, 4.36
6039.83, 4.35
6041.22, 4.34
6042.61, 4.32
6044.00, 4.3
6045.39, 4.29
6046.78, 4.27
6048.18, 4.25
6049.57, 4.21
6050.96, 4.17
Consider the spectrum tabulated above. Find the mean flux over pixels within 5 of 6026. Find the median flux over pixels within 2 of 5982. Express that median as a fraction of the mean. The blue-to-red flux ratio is 0.984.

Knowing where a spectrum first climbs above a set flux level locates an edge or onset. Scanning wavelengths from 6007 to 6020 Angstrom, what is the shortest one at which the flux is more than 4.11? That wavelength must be 6012.08 Angstrom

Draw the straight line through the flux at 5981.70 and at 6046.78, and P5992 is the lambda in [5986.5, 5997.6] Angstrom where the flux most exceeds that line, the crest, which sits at 5996.87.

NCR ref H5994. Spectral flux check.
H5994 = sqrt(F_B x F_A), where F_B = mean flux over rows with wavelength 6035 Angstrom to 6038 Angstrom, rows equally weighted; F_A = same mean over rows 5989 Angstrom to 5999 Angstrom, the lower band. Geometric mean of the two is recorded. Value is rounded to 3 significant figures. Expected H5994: 4.20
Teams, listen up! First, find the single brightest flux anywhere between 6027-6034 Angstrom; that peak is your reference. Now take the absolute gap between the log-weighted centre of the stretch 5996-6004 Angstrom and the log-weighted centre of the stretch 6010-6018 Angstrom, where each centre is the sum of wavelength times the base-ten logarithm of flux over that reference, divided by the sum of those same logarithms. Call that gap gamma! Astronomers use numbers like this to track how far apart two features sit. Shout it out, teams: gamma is 12.0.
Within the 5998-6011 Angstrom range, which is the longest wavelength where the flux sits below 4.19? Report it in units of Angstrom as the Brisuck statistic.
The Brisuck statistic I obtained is 6010.69 Angstrom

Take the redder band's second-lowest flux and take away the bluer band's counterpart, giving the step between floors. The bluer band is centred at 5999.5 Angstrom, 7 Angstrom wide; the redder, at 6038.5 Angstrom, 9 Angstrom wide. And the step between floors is 0.280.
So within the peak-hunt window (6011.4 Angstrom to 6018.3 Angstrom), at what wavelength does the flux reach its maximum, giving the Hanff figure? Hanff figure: 6016.23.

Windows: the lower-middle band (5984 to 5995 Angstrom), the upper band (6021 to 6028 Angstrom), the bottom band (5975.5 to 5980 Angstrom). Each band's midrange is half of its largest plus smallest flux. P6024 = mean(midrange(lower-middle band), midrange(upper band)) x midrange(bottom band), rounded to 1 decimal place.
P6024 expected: 16.6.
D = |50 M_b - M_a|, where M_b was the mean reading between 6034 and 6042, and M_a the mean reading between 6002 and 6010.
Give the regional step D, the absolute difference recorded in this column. 213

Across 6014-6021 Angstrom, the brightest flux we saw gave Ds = 4.2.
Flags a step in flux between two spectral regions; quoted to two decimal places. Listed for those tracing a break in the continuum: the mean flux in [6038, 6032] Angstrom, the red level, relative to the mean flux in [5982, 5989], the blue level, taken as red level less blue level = 0.35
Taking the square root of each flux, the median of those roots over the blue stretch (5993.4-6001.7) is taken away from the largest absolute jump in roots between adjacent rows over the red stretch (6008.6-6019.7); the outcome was -2.01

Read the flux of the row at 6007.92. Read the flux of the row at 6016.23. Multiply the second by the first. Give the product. 16.9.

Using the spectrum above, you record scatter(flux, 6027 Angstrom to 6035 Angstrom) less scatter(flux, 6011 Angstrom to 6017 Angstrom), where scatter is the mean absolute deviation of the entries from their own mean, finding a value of 0.043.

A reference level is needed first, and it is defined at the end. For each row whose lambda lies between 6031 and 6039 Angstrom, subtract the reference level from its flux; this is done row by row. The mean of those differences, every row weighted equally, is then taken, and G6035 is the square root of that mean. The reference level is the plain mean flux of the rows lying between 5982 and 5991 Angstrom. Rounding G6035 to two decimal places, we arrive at 0.58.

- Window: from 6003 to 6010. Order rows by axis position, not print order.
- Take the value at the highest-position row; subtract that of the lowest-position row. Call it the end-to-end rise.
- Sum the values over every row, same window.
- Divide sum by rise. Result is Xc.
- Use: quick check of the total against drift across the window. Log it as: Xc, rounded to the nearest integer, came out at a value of 335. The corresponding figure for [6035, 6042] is 2173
